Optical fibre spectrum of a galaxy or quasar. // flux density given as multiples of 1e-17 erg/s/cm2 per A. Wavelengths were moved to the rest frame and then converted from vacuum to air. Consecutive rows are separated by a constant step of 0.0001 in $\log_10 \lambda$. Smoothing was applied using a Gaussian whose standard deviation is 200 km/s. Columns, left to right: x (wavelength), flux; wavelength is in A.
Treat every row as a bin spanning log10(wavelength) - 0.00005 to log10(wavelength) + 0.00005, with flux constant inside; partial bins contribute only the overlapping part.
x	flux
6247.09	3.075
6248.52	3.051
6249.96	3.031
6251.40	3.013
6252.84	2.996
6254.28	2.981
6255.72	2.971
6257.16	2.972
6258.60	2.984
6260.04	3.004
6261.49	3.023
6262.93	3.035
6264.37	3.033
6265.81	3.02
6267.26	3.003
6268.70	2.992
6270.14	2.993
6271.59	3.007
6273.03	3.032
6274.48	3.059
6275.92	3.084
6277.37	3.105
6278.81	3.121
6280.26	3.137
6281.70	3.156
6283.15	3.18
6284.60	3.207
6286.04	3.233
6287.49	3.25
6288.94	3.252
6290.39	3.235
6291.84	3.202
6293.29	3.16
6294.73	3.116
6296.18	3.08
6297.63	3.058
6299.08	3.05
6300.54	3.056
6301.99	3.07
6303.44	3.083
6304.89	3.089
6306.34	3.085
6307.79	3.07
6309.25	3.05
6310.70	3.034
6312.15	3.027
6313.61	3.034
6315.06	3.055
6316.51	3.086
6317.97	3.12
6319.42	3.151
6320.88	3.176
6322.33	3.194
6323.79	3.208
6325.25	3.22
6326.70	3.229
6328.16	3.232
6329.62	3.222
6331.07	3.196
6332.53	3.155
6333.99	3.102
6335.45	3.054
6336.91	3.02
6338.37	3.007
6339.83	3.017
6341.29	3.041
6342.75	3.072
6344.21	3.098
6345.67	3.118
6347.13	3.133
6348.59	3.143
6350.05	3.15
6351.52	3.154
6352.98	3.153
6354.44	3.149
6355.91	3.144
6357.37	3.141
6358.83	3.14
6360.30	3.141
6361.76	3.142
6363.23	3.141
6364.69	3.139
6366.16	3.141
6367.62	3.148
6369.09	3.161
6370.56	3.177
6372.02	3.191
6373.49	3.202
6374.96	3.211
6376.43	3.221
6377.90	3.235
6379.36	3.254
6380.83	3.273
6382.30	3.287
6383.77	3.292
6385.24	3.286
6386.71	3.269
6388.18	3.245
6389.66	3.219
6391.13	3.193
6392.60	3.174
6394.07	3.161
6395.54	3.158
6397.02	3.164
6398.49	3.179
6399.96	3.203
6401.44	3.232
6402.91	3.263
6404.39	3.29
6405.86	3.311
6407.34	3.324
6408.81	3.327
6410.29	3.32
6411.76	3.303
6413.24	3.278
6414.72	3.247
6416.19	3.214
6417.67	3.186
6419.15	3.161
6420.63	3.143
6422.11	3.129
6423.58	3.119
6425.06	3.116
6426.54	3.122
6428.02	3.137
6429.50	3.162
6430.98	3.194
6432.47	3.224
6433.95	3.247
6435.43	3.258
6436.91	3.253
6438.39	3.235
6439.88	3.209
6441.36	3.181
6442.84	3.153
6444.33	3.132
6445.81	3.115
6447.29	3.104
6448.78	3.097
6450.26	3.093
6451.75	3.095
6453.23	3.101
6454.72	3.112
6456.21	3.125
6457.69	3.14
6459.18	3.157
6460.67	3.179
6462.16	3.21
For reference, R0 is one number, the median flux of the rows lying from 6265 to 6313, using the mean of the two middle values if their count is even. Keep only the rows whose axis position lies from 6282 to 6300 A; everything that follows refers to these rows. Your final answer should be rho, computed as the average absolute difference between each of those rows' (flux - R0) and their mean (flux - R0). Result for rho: 0.063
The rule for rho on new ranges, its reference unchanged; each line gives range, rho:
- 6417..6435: 0.034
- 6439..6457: 0.028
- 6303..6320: 0.029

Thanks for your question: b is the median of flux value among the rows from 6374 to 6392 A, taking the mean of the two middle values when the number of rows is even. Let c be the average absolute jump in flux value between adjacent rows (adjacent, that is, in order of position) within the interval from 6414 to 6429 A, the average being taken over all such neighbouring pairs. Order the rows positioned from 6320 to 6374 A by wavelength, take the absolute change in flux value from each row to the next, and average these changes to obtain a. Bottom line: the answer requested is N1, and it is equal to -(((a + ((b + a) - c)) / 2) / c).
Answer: -97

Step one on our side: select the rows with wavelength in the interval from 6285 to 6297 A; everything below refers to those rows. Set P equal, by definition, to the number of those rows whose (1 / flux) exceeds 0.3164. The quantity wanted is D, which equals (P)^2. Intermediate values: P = 3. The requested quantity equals 9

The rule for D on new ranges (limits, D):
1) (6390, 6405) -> 1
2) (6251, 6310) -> 1156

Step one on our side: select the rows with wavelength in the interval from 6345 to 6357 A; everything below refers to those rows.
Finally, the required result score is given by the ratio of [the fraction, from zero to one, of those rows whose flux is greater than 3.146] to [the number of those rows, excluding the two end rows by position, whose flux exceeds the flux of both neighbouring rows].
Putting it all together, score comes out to 0.5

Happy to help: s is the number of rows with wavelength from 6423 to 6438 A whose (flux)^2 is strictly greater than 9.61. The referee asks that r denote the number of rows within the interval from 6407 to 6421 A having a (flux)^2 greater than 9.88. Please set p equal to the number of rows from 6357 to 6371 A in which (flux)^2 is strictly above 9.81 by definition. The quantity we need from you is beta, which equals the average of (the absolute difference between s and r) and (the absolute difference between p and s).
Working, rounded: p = 10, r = 9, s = 10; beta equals 0.5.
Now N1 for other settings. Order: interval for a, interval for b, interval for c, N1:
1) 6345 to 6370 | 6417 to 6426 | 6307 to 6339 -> -69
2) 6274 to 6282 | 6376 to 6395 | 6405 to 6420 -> -81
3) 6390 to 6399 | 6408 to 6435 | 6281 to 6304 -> -72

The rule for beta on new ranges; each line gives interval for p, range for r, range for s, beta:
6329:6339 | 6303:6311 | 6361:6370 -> 4.5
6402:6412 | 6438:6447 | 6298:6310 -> 5.5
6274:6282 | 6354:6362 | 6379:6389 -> 5.0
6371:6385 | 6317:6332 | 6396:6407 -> 2.0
